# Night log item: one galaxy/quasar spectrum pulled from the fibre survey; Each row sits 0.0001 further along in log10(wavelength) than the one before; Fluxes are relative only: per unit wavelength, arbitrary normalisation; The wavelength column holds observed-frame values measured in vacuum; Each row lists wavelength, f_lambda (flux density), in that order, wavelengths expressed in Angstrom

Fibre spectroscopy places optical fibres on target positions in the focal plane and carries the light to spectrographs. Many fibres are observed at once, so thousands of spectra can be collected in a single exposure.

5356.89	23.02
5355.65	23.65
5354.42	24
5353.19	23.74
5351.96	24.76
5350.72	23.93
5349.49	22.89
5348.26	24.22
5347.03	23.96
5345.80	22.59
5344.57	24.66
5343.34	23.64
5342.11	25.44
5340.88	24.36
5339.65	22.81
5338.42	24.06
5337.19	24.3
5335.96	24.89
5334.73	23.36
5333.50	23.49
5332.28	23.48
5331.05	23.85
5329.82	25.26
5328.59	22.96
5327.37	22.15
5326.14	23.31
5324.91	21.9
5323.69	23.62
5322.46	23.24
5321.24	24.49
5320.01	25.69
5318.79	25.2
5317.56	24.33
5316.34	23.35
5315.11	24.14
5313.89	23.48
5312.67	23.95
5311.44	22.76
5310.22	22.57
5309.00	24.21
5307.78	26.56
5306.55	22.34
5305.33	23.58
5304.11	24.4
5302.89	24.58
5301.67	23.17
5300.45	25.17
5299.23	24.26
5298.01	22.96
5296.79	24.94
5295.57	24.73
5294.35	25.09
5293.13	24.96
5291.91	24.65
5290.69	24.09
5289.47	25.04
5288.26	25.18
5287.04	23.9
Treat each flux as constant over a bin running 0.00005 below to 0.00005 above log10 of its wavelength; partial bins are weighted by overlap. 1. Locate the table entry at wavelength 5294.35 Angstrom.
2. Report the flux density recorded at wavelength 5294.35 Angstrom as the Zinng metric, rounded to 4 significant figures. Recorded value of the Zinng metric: 25.09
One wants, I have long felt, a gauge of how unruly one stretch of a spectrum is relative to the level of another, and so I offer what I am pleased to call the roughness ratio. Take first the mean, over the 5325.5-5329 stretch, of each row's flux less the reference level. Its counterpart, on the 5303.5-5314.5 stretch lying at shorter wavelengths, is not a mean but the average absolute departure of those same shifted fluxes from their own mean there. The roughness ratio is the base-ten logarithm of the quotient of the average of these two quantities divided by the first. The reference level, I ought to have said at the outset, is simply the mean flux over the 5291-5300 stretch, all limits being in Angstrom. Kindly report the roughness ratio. -0.63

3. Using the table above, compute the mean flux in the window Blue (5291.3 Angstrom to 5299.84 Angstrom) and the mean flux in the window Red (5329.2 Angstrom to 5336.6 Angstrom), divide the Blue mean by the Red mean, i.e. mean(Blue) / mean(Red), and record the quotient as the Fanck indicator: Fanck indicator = 1.019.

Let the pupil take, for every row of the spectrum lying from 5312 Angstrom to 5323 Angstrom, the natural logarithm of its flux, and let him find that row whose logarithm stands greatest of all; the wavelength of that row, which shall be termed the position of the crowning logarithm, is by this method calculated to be 5320.01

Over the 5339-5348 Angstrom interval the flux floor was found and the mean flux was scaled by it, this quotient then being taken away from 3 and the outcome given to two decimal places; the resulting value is 1.94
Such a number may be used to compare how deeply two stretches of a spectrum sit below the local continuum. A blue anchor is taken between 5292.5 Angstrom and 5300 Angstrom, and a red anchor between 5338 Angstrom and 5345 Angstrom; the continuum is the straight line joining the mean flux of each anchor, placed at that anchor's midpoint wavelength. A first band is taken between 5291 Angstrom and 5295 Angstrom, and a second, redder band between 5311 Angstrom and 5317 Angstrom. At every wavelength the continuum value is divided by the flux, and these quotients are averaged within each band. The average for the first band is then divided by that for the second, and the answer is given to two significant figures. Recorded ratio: 0.95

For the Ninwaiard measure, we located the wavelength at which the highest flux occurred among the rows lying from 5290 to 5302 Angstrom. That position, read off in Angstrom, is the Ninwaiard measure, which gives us 5300.45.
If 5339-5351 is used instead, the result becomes 5342.11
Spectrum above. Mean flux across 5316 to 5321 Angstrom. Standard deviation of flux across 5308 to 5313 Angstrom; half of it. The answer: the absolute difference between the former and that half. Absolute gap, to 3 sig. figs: 24.3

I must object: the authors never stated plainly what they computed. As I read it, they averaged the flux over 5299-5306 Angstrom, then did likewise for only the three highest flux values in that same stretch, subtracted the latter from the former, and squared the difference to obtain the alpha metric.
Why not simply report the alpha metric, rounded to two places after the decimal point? 0.27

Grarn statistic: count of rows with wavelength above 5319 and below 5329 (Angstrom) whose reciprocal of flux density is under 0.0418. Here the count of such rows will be 2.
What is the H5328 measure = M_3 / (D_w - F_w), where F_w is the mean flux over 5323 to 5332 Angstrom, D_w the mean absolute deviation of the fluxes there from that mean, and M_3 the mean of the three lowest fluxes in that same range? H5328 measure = -0.994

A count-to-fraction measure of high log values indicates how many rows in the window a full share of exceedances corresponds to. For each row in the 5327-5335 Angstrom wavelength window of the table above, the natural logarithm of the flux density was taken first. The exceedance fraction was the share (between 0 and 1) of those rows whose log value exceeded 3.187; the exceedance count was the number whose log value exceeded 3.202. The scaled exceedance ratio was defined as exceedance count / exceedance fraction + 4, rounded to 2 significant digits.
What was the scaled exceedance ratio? 11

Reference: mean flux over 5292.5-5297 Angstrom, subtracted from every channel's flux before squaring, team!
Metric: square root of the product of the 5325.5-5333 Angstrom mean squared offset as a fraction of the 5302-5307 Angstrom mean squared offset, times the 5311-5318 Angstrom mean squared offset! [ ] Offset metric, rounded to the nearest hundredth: 1.57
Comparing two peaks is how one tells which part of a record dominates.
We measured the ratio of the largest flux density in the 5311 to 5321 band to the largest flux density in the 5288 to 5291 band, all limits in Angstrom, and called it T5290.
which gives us 1.02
